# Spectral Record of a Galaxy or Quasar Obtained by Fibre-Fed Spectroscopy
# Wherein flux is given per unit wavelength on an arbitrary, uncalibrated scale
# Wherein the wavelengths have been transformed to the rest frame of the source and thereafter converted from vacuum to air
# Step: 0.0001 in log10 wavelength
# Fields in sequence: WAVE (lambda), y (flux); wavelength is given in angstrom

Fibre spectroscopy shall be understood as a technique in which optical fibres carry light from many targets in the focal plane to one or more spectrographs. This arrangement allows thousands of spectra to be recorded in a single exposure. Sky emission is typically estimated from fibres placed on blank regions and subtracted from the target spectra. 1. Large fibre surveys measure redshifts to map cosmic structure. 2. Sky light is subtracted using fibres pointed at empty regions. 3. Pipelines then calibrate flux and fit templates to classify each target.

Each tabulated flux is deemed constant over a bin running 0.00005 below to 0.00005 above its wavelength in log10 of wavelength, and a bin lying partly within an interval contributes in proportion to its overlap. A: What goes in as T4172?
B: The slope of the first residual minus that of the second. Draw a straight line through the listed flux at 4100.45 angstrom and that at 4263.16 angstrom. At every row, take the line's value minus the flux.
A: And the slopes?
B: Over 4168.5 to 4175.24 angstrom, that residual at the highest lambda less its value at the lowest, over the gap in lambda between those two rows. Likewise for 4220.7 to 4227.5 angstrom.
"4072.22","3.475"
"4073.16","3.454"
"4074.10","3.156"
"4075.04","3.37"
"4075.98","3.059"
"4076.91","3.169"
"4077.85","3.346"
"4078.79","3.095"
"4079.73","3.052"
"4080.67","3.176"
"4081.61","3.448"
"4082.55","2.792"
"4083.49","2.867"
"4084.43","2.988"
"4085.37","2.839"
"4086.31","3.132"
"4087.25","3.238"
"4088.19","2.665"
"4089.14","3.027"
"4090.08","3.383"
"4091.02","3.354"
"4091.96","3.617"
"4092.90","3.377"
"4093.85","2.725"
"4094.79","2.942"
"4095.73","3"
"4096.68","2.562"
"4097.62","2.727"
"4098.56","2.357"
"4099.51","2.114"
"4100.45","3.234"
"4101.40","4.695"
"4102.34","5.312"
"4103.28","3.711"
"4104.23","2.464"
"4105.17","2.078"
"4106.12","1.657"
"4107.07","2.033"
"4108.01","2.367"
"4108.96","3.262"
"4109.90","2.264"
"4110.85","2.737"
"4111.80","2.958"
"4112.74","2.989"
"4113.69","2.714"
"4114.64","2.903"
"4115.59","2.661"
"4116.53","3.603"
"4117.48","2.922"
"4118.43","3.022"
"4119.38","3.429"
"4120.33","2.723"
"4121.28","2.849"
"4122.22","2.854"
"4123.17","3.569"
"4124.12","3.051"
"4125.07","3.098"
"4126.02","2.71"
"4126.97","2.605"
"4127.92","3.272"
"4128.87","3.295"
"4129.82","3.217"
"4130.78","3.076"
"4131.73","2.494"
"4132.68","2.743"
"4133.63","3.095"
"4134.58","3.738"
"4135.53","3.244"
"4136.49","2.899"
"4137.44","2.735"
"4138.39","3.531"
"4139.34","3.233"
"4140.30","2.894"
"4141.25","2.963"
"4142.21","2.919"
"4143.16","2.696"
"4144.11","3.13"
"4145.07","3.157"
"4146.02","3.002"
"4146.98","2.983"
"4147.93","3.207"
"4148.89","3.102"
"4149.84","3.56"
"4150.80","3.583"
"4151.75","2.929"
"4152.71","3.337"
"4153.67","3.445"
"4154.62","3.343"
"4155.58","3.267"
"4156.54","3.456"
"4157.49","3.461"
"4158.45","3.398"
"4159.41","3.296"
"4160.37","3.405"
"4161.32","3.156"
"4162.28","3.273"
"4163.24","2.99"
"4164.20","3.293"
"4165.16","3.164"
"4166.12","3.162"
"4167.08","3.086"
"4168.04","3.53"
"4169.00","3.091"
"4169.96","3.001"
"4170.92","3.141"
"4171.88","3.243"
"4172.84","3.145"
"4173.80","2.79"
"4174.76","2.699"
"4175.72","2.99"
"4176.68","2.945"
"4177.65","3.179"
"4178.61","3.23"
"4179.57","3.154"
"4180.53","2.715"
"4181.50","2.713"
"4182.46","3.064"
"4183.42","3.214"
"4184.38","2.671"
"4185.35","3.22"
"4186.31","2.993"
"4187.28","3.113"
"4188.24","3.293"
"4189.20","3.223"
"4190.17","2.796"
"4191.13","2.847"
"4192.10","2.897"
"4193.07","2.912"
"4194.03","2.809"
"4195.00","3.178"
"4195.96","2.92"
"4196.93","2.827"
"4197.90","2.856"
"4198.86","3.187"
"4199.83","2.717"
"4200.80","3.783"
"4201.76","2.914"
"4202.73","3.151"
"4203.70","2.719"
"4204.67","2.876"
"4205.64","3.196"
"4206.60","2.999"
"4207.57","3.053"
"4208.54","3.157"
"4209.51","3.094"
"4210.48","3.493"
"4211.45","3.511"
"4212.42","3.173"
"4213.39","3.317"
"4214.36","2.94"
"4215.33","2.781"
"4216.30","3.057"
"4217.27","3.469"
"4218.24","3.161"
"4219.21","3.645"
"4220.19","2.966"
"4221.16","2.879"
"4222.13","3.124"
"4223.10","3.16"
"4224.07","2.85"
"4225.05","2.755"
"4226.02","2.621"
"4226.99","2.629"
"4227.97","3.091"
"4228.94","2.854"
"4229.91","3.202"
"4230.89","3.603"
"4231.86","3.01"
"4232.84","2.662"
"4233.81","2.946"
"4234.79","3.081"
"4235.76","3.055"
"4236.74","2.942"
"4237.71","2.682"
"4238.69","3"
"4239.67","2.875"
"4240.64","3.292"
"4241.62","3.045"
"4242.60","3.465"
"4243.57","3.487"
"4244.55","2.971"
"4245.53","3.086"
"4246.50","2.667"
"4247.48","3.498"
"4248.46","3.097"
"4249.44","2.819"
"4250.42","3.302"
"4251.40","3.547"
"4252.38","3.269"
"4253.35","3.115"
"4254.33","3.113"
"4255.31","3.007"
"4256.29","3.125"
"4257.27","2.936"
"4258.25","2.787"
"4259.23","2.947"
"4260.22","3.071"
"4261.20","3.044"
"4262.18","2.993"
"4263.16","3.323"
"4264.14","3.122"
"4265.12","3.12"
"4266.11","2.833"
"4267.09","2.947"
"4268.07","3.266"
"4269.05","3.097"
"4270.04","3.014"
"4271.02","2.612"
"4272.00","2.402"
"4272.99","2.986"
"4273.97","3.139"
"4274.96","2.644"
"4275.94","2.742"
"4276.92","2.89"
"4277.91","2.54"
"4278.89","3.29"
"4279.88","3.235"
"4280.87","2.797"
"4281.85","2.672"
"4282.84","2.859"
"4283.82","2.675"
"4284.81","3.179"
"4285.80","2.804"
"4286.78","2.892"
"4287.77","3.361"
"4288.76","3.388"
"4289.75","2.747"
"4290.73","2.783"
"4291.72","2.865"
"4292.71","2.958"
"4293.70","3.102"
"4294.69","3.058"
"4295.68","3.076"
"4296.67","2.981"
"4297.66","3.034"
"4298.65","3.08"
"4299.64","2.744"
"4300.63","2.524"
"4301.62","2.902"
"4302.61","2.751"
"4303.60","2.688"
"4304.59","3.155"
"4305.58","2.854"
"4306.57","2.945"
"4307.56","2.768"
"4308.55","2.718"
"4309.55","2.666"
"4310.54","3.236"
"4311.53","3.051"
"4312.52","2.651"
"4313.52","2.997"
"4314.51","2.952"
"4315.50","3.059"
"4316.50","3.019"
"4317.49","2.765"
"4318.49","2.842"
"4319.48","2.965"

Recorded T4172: 0.03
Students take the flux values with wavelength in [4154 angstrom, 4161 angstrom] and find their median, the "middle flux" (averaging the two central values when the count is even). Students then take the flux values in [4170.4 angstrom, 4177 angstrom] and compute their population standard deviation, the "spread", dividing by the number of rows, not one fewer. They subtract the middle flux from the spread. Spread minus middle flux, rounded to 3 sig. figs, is -3.21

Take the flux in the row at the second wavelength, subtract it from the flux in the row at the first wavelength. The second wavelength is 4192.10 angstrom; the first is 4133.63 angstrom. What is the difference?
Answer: 0.20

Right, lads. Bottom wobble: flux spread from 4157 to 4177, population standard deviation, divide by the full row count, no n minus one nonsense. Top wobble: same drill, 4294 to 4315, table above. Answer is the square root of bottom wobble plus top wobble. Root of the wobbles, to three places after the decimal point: 0.626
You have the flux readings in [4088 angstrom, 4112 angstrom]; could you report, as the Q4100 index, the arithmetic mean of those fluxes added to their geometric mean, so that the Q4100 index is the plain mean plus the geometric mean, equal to 5.80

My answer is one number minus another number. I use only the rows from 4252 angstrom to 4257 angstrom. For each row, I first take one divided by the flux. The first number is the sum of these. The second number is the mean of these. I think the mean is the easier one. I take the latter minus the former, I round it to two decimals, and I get -1.28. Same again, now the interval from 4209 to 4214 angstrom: -1.21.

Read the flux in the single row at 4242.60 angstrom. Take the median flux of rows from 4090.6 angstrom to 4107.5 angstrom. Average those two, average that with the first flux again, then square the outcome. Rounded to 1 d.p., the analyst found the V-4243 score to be 10.9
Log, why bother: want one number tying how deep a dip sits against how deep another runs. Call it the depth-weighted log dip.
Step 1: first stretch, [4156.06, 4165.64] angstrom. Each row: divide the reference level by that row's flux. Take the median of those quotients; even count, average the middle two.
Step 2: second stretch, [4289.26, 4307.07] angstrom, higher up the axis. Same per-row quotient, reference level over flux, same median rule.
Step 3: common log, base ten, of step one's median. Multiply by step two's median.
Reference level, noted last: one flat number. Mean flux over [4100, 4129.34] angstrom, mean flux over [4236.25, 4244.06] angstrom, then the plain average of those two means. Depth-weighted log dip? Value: -0.035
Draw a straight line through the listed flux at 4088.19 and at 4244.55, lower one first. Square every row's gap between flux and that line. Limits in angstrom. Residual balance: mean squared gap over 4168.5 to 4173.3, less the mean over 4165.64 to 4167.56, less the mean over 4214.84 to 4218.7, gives -0.10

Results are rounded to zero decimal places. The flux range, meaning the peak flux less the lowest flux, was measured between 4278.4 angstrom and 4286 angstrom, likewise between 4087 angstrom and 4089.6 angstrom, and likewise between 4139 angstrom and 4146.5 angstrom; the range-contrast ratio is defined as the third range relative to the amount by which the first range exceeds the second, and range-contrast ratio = 12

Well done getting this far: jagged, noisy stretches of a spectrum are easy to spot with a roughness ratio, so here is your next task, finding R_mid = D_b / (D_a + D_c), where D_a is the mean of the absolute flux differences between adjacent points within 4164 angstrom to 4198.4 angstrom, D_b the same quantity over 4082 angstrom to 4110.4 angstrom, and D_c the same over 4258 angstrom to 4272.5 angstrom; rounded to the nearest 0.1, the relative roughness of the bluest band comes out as 1.3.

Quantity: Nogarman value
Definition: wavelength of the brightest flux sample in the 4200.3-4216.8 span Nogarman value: 4200.80 angstrom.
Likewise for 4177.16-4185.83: 4178.61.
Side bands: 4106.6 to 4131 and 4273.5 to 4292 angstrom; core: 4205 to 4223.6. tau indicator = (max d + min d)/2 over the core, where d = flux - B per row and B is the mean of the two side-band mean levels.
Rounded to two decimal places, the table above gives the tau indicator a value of 0.29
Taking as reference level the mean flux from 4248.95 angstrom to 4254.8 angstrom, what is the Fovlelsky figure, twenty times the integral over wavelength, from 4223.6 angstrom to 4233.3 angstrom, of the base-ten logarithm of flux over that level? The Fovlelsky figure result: -7.8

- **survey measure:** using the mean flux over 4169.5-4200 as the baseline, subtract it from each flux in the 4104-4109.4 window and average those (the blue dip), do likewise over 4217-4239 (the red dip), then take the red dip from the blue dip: -0.71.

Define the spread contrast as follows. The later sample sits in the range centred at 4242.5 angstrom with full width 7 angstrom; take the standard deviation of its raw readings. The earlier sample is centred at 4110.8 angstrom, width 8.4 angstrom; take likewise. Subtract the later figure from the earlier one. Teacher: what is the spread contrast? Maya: 0.15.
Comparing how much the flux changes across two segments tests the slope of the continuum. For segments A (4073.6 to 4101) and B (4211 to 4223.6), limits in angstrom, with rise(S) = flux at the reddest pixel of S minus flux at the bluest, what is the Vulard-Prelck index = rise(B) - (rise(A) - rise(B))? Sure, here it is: -0.8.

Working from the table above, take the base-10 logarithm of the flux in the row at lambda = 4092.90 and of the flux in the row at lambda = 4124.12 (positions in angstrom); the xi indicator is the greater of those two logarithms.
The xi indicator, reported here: 0.529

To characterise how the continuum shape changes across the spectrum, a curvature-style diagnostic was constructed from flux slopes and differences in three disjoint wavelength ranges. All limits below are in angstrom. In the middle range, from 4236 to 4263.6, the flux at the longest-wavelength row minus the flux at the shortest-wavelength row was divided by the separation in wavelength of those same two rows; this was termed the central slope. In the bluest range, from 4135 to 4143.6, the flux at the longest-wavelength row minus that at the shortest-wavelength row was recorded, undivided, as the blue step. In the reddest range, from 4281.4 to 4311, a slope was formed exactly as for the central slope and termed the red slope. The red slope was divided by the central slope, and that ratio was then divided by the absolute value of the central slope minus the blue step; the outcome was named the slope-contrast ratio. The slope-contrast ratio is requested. 2.4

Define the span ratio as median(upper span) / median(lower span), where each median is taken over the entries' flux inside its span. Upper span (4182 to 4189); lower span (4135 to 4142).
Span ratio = 1.05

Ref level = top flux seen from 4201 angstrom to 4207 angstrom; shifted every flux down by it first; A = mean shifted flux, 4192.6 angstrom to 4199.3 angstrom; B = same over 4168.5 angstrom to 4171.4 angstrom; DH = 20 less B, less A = 20.4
